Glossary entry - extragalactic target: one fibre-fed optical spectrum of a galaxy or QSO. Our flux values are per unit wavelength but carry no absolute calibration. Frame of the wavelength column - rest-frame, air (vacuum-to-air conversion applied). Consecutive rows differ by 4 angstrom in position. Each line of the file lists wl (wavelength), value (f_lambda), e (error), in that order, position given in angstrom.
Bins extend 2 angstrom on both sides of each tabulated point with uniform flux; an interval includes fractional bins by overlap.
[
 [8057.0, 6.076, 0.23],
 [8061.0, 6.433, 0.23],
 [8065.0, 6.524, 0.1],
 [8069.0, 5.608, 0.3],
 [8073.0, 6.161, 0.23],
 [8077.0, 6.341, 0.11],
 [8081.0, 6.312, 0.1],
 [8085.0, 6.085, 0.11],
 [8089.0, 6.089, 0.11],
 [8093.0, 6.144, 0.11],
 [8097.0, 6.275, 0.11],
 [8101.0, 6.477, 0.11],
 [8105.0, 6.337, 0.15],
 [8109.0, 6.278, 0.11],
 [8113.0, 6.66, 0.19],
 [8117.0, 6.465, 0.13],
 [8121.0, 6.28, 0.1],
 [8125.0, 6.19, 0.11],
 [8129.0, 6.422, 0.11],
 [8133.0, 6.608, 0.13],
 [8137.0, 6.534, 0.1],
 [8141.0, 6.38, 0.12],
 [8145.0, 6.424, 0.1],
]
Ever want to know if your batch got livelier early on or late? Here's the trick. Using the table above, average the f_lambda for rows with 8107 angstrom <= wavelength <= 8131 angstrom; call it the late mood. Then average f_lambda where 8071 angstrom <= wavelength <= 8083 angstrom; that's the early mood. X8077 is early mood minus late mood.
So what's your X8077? -0.111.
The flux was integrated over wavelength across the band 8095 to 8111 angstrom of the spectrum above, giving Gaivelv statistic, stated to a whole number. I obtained 101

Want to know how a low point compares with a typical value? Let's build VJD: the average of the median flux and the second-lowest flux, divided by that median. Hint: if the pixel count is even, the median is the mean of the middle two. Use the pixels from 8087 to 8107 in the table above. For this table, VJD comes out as 0.990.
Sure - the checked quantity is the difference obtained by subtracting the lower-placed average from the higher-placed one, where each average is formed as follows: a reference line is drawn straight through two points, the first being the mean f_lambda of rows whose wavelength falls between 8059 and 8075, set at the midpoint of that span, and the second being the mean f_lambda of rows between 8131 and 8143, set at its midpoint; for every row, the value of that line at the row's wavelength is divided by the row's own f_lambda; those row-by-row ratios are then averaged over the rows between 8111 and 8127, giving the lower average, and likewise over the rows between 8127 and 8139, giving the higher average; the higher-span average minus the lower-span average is -0.010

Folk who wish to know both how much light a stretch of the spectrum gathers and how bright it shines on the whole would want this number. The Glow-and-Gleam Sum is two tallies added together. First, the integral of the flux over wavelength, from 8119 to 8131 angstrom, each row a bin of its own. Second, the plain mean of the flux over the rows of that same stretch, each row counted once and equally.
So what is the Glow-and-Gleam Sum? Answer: 82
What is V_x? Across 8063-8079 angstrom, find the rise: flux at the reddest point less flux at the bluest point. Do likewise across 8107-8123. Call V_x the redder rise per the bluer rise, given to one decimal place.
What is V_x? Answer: 0.0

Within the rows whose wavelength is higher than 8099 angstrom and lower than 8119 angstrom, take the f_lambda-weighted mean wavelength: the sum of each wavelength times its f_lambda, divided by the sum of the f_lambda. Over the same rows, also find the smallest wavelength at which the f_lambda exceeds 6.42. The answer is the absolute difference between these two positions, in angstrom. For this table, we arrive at 8.0 angstrom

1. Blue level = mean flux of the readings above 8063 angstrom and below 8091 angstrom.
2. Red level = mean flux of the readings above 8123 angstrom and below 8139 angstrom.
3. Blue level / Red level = 0.957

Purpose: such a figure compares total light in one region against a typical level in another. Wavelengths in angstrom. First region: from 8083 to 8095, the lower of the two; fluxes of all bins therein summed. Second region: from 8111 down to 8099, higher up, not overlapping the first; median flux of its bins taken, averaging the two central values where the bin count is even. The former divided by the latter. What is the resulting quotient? 2.89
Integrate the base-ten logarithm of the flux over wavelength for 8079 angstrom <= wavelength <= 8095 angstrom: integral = 12.6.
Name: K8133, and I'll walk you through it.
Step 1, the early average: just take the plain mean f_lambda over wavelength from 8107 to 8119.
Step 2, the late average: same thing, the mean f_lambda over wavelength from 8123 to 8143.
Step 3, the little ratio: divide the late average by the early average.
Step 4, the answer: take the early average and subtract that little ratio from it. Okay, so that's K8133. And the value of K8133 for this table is 5.47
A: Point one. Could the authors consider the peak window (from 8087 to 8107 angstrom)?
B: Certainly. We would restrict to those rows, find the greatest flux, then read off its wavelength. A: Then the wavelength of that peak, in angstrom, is 8101.0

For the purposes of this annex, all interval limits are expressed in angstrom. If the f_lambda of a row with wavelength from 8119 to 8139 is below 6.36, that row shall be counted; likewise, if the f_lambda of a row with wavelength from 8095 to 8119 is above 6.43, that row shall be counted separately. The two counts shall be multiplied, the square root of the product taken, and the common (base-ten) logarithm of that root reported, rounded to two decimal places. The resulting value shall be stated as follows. 0.39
